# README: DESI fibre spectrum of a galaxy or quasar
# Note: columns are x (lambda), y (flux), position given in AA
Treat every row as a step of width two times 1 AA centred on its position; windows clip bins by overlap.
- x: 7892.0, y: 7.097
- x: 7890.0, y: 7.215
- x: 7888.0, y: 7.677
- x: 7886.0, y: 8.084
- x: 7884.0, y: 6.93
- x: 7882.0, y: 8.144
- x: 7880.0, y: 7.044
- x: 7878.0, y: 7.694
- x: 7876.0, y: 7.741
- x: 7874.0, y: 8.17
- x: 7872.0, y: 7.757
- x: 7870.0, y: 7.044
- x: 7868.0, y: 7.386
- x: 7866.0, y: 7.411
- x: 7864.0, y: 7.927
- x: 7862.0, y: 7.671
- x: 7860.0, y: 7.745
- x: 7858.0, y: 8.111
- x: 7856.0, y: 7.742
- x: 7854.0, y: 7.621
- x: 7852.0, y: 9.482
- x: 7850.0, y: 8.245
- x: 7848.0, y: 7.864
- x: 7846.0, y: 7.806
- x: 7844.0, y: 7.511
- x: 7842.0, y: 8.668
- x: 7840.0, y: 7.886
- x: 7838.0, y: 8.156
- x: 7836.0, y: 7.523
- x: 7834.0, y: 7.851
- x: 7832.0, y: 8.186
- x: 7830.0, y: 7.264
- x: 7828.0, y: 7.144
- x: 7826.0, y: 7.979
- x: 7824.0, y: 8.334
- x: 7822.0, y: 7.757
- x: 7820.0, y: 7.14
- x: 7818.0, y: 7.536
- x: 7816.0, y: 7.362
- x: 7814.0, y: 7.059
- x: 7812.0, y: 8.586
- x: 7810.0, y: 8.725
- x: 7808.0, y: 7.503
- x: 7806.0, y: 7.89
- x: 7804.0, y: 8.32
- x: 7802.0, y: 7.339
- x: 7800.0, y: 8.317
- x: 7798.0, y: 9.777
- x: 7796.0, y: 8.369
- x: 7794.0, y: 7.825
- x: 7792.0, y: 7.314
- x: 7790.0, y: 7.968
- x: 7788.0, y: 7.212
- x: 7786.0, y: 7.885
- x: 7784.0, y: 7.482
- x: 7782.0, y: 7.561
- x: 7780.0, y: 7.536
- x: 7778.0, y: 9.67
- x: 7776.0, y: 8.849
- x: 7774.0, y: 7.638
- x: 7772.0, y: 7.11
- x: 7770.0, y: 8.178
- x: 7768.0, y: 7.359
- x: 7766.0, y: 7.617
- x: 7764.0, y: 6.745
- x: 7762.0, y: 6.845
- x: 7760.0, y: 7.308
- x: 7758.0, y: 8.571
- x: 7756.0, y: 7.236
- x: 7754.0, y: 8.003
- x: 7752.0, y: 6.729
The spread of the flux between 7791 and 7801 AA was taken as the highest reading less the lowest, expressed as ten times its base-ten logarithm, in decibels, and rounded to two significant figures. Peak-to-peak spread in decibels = 3.9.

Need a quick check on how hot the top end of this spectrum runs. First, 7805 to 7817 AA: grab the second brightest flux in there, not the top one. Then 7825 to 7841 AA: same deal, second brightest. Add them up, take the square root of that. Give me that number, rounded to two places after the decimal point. 4.09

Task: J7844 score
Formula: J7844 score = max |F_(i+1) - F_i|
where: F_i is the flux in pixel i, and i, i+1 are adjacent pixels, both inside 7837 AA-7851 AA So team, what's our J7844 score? 1.2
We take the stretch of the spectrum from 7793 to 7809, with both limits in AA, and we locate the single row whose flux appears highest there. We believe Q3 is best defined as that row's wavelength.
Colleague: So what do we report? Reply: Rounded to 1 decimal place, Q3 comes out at 7798.0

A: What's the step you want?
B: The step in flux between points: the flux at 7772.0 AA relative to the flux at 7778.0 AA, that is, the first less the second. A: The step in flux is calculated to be -2.6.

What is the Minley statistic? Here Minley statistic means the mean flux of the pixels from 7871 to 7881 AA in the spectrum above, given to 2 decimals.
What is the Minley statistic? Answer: 7.68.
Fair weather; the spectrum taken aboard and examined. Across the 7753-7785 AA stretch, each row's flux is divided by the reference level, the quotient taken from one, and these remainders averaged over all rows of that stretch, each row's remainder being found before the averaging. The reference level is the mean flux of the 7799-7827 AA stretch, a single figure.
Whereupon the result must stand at 0.015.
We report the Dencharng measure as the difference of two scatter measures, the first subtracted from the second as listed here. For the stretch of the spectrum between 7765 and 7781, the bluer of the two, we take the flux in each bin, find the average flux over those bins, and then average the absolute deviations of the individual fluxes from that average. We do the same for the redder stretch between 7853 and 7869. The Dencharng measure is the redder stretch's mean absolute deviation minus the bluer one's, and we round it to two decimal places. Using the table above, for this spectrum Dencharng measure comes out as -0.50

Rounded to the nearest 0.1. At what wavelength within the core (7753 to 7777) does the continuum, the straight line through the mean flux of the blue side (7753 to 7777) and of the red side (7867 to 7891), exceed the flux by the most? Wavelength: 7764.0 AA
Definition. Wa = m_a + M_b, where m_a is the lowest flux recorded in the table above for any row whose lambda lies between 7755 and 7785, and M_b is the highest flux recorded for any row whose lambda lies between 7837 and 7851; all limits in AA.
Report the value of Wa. 15.4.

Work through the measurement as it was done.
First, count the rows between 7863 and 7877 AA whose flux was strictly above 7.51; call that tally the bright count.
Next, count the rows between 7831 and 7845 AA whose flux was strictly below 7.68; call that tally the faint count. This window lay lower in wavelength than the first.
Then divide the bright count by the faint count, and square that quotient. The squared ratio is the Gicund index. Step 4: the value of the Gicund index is 4.0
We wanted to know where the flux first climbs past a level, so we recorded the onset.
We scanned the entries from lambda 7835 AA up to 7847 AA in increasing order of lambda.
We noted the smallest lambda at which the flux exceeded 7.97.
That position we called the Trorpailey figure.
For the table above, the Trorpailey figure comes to 7838.0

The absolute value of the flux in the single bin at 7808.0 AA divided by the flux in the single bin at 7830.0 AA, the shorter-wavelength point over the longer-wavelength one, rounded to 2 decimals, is 1.03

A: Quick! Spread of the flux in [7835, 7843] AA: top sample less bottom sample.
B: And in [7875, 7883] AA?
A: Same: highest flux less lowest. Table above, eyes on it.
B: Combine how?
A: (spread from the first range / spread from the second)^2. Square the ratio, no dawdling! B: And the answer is 1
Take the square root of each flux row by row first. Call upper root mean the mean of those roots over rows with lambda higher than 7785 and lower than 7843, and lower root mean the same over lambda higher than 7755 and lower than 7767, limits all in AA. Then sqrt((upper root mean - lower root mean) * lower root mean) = 0.499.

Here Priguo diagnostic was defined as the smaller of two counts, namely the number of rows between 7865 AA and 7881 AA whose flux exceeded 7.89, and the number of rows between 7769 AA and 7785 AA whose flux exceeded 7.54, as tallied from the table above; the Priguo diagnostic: 1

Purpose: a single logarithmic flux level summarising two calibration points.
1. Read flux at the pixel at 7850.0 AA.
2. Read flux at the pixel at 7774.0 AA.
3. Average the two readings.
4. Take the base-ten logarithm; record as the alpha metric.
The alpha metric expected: 0.900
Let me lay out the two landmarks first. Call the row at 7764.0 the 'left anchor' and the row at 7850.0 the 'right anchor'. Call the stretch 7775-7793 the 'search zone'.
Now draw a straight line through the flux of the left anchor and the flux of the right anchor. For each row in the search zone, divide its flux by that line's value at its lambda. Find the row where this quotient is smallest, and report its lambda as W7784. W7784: 7788.0 AA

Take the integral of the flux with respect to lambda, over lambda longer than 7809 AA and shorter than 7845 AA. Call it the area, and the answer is 281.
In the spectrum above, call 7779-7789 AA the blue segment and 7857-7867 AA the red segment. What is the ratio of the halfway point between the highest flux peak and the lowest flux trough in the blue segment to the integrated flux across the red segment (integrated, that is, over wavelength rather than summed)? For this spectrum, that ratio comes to 0.097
